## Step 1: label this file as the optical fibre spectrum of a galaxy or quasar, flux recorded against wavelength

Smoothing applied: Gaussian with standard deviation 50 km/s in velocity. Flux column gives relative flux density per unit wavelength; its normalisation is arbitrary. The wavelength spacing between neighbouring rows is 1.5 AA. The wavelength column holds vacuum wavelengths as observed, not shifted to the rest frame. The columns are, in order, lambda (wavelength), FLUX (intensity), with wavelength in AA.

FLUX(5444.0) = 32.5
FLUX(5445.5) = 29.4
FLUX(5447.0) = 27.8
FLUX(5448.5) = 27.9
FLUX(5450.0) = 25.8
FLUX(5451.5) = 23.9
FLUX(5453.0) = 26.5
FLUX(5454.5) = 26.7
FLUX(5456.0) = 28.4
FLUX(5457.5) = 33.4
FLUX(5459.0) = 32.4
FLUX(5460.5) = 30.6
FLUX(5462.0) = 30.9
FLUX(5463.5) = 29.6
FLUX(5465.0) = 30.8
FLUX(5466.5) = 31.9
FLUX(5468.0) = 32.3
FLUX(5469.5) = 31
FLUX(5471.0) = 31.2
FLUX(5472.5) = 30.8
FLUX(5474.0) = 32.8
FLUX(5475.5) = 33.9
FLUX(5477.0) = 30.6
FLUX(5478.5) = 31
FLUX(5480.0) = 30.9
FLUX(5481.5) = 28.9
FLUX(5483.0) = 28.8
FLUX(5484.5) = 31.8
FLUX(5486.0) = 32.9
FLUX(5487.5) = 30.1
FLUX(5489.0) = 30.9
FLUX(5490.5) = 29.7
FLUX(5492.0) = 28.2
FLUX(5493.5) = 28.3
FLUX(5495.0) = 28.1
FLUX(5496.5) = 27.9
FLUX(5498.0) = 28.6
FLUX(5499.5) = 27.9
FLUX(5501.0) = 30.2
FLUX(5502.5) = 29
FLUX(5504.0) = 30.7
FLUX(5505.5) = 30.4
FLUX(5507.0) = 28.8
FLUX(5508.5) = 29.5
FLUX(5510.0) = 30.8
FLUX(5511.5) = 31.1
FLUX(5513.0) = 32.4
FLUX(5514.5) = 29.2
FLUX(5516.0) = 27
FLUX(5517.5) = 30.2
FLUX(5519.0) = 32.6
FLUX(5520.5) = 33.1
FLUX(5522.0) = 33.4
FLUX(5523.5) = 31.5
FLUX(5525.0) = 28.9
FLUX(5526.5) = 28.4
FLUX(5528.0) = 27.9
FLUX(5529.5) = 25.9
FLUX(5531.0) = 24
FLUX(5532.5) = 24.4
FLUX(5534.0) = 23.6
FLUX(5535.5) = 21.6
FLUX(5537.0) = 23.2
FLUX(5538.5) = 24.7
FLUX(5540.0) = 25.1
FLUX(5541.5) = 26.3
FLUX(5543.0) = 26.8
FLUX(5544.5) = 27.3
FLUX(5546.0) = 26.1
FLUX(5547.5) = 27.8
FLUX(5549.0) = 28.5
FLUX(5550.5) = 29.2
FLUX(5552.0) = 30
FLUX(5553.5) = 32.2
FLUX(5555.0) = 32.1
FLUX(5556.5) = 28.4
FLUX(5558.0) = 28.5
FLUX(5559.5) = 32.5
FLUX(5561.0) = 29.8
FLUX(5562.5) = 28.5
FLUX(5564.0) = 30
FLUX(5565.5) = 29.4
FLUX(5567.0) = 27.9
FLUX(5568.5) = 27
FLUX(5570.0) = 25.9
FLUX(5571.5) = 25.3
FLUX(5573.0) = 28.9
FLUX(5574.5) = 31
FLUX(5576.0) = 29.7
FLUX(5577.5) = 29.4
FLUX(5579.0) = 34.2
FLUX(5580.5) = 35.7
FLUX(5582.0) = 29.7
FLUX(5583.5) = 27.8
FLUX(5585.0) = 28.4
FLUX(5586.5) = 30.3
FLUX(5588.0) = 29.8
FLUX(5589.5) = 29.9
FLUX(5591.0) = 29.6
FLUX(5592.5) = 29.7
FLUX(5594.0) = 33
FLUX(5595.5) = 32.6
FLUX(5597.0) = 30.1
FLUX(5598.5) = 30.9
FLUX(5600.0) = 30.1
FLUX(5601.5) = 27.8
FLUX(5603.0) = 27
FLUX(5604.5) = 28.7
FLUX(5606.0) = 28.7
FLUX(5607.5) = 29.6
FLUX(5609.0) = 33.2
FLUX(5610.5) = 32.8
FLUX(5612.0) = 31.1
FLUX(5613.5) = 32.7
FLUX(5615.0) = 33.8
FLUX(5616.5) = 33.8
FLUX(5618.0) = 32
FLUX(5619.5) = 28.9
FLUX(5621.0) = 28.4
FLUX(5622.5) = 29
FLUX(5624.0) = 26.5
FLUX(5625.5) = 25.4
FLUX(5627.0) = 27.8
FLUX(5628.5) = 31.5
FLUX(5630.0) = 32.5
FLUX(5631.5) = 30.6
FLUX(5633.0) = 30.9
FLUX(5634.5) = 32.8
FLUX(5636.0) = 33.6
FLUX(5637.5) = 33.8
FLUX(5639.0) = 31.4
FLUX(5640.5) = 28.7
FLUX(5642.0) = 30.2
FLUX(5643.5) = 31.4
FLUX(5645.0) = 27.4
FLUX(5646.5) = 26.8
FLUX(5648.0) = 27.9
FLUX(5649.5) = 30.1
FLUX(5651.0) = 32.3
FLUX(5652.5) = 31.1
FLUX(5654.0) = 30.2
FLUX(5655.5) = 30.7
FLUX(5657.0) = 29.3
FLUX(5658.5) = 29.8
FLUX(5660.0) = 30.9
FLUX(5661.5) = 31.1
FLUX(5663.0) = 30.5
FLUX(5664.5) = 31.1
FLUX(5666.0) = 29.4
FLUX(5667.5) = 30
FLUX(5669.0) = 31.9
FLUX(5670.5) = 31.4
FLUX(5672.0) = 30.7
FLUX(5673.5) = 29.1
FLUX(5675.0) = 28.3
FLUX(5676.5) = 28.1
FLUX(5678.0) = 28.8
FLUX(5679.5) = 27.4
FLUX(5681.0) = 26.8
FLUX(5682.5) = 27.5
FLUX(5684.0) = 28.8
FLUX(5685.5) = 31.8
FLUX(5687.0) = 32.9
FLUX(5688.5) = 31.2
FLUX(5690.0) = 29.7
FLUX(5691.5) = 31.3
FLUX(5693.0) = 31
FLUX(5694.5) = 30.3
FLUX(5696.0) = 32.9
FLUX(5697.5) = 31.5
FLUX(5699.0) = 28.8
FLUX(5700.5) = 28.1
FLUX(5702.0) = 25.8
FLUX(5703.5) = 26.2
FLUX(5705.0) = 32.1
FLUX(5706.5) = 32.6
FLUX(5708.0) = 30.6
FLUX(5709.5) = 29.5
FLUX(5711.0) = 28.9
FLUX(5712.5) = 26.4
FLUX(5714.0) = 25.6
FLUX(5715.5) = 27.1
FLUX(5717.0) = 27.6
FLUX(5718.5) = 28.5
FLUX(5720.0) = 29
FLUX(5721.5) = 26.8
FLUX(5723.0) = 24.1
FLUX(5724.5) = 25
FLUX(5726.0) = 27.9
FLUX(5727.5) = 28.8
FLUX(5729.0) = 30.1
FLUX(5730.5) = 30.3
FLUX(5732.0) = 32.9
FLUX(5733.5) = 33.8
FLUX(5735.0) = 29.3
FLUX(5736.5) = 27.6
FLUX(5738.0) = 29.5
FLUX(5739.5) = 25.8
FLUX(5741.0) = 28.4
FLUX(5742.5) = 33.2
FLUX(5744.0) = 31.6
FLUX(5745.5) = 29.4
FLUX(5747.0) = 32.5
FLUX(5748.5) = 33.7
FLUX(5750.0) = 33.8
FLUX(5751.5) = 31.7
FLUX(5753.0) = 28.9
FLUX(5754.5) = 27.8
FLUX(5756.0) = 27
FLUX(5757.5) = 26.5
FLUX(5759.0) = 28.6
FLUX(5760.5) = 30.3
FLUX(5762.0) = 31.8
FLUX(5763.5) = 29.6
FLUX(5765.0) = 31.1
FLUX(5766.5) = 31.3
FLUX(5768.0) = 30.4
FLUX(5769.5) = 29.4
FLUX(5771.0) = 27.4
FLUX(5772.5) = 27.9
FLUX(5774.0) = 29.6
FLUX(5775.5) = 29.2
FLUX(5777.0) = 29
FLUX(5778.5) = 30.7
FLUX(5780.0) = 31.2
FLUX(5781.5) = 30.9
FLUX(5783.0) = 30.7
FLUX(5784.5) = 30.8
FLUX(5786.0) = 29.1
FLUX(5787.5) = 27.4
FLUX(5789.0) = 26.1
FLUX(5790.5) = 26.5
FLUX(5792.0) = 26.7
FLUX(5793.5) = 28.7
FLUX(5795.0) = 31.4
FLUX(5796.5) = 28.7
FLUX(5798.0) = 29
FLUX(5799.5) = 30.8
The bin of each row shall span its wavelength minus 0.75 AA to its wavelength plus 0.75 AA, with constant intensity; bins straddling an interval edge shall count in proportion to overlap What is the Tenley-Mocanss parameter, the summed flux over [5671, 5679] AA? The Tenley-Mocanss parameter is 145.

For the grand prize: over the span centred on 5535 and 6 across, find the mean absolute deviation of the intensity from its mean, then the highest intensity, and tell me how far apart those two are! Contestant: 23.6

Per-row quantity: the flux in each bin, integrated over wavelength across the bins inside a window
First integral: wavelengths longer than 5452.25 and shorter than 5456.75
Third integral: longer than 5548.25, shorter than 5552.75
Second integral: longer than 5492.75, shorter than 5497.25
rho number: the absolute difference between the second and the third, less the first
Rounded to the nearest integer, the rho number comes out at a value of -117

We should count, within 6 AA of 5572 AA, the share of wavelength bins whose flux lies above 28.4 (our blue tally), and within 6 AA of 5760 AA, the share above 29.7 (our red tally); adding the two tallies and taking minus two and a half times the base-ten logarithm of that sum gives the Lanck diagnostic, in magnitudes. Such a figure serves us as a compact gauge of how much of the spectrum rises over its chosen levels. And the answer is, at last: 0.14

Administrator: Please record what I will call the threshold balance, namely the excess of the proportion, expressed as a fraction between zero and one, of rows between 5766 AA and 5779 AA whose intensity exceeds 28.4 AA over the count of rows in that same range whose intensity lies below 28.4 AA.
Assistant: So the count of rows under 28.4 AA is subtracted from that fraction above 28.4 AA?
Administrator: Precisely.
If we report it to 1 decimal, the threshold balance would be -1.2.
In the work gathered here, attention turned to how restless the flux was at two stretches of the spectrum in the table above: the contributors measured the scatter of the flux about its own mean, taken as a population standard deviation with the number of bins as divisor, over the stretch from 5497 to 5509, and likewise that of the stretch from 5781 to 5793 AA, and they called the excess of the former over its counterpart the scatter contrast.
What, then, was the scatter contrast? -1.0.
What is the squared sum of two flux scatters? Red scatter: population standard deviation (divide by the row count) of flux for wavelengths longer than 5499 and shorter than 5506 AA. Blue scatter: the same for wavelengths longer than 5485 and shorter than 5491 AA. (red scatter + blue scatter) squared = 5.2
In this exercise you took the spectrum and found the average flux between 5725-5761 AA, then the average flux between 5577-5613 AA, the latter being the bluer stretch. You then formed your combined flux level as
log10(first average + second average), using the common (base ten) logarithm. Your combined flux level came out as 1.78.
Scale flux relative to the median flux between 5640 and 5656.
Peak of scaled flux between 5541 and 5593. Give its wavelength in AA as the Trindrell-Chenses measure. 5580.5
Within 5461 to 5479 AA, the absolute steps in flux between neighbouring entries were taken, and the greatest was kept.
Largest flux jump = 3.3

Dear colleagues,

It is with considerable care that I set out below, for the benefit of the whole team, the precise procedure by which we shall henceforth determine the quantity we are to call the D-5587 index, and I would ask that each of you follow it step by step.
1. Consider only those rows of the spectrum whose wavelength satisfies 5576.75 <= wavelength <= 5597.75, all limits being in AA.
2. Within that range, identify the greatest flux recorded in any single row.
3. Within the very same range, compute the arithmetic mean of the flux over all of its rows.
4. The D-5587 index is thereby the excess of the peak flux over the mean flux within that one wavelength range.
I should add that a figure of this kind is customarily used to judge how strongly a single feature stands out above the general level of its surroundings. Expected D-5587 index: 5.0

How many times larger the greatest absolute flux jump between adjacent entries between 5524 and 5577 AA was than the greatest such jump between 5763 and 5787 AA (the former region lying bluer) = 2.00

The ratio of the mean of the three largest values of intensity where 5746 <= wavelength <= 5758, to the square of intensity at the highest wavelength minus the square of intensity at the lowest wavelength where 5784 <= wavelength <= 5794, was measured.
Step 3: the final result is -0.27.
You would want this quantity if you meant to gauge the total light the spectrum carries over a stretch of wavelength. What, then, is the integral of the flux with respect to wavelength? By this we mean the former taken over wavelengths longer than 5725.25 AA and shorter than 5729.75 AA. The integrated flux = 130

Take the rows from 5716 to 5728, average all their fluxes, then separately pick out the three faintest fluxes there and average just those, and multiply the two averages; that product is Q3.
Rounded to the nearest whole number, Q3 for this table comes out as 688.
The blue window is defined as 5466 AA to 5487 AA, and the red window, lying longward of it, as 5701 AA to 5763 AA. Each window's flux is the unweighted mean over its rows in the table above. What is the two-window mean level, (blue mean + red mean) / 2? 30.3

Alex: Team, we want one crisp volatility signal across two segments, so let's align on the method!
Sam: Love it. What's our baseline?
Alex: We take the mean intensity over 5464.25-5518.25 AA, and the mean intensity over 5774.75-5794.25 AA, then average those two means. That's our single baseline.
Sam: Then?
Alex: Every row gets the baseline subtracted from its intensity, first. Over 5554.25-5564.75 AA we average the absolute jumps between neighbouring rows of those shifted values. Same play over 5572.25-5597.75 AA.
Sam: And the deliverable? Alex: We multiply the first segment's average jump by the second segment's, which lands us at 3.8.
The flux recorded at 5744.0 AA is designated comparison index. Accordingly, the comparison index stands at 31.6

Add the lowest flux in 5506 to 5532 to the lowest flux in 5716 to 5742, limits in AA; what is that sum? 48.1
